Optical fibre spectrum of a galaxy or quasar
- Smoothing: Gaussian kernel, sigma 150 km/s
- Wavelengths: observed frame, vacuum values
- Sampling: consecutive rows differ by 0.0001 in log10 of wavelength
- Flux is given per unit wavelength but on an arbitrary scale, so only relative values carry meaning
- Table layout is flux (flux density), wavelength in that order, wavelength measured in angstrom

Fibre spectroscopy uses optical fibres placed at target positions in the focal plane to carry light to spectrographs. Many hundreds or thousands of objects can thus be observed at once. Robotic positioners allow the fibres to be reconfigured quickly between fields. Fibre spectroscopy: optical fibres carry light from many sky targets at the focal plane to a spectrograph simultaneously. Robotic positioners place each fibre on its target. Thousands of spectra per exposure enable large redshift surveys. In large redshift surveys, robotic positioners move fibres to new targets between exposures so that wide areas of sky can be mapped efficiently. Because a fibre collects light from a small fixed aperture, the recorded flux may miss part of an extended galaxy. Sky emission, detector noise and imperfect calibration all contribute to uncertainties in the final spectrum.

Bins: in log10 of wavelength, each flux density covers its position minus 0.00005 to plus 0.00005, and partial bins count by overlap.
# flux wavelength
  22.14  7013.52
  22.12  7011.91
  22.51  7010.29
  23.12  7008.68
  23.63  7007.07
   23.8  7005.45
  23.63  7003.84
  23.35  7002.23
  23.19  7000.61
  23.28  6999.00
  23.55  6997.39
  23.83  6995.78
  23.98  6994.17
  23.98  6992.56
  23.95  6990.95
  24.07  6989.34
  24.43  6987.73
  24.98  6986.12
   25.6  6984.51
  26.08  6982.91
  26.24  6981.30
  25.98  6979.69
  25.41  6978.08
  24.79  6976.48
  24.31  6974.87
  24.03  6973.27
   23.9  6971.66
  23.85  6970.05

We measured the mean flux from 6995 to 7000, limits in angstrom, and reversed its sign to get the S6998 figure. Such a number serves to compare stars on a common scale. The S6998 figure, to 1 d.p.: -23.6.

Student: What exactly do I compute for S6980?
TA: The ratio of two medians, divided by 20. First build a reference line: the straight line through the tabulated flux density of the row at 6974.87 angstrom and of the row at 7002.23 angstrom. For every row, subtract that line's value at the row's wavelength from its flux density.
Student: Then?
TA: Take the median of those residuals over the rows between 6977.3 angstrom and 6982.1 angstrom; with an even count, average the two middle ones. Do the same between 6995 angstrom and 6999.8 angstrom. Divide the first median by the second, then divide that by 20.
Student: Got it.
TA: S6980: 3.05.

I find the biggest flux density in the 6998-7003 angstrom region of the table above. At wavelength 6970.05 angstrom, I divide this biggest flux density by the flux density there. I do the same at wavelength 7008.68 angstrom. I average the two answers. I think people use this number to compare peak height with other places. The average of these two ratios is 0.994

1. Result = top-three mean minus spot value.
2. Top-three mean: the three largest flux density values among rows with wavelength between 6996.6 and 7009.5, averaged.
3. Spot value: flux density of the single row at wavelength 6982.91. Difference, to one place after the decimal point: -2.4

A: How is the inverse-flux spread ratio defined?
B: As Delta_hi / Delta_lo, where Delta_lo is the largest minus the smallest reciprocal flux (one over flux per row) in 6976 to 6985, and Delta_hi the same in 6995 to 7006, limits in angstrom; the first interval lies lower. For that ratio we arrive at 0.5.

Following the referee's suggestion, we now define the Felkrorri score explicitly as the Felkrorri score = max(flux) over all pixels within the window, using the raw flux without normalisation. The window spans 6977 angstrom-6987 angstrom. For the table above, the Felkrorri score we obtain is 26.24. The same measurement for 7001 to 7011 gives 23.8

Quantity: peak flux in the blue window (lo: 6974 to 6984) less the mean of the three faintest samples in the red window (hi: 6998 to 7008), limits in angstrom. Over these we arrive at 3.0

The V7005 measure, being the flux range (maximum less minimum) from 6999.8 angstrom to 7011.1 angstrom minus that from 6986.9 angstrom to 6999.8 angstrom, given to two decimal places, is 0.14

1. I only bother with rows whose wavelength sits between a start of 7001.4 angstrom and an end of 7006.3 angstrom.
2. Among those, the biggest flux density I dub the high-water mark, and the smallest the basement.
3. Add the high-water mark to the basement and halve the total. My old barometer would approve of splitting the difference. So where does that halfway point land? 23.6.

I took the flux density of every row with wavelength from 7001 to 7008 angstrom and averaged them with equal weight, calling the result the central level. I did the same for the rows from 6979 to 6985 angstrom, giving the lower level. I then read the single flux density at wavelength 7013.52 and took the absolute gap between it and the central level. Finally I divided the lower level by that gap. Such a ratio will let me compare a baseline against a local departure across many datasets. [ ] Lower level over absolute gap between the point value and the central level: 18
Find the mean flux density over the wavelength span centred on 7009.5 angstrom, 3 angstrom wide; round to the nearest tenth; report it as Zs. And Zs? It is 22.8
